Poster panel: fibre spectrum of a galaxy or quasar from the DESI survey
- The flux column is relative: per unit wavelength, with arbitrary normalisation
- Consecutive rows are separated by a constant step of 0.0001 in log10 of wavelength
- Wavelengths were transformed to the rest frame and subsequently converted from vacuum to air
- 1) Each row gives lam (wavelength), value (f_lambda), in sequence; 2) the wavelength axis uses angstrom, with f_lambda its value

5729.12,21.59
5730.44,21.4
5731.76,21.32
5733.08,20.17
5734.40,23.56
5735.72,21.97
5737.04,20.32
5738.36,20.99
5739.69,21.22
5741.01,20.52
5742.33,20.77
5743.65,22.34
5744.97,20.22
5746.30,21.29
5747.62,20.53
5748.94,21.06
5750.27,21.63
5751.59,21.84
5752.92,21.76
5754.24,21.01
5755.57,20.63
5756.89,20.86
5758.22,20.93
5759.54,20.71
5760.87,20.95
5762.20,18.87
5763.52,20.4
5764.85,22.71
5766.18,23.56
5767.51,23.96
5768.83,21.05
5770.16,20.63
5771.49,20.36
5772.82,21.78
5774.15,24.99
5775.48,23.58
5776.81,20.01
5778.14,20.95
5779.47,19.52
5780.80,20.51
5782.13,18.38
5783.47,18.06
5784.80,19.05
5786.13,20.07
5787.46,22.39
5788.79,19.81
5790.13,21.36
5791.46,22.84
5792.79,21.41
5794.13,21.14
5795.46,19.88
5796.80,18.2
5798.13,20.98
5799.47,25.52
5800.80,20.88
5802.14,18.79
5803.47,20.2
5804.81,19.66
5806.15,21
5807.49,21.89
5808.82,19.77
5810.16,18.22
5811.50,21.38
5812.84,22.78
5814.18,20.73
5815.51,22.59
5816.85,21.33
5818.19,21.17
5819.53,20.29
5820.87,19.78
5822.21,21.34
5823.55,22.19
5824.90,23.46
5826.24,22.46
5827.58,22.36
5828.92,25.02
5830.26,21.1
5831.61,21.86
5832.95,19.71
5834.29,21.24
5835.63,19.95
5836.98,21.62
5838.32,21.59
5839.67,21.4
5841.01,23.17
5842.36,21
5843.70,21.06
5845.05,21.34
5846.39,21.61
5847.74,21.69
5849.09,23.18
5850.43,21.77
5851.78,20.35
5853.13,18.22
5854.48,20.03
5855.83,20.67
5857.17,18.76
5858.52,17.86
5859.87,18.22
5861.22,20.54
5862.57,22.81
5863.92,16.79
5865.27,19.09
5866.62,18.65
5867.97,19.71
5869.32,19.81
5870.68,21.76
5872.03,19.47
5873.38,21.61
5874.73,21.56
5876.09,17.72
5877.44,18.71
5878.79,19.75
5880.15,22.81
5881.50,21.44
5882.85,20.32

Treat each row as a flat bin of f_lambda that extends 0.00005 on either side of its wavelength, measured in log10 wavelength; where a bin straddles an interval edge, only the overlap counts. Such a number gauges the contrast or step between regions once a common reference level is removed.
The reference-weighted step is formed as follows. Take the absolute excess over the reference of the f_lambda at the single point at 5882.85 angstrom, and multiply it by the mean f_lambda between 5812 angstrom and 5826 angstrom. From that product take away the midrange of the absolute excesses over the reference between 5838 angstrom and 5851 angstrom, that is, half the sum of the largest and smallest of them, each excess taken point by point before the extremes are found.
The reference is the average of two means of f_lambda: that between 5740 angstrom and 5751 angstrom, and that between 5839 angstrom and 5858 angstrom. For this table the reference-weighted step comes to 14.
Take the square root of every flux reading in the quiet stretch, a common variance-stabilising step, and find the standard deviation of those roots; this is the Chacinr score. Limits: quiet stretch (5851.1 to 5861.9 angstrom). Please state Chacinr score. 0.13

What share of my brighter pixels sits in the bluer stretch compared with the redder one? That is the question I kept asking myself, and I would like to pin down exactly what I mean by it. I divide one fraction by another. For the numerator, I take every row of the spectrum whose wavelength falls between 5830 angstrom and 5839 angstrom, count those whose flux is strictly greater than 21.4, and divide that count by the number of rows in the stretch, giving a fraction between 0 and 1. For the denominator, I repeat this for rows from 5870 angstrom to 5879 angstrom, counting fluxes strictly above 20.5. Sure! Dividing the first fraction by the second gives 1.0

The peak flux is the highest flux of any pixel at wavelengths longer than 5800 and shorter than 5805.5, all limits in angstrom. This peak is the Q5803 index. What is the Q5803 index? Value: 20.88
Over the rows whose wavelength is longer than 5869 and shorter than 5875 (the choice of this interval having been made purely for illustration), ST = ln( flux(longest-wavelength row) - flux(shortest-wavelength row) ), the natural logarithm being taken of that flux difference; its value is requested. 0.6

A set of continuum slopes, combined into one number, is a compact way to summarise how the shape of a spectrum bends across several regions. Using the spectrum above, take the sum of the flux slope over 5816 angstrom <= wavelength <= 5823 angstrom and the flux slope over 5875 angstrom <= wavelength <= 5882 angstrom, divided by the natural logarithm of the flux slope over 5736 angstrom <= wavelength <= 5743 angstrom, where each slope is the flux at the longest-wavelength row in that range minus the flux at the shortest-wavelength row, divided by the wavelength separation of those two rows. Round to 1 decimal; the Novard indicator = -0.3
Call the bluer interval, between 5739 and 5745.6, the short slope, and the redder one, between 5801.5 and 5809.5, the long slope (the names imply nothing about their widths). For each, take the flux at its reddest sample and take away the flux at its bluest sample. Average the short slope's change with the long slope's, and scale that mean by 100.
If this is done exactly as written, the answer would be -1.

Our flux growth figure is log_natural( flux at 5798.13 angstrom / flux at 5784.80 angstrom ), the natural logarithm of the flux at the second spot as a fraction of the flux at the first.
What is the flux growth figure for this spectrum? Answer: 0.10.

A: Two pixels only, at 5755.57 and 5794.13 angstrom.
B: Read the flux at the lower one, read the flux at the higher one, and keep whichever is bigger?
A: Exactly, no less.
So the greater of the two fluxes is 21.1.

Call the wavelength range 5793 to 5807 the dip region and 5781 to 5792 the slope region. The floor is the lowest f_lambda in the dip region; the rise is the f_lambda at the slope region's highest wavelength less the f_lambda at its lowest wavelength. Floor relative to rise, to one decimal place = 4.1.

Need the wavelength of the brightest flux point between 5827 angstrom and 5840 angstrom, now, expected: 5828.92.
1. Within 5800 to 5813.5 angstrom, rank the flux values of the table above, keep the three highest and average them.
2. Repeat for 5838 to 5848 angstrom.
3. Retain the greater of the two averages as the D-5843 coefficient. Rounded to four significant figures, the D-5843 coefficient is 22.16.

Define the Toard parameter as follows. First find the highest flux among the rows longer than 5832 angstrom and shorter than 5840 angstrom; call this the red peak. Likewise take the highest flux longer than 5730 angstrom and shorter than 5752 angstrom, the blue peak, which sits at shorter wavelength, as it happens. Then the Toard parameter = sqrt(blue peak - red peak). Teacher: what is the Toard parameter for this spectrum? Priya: 1.39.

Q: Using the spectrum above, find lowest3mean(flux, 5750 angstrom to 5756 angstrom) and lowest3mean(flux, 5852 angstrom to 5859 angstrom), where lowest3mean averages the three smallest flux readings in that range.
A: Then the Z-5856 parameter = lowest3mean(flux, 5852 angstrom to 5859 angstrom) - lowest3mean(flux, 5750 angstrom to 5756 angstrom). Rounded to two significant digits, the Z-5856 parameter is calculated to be -2.8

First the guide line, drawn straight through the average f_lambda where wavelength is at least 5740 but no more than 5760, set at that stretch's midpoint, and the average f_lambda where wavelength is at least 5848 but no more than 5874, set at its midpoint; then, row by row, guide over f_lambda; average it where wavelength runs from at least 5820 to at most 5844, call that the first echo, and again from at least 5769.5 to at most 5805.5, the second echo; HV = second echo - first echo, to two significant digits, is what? 0.066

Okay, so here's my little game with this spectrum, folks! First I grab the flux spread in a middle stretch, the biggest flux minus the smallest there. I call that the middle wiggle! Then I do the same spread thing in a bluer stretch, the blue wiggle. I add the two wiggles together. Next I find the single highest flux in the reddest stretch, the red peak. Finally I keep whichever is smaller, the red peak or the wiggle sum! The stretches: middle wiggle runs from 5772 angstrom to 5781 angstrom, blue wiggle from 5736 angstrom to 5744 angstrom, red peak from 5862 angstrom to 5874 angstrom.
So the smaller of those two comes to 7.5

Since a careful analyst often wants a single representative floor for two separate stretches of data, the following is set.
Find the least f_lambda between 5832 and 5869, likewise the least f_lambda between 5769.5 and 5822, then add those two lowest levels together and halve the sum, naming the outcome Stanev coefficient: 17.4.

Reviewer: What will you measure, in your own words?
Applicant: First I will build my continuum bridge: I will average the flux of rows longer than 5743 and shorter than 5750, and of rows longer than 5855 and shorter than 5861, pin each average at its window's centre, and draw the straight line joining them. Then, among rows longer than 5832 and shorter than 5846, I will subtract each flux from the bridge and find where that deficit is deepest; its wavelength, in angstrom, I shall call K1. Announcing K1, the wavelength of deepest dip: 5832.95 angstrom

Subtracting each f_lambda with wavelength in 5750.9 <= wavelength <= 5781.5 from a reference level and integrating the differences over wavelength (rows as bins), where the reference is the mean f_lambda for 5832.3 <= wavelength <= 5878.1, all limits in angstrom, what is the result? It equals -31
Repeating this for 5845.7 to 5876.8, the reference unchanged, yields 9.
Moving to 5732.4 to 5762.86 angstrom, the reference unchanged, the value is -21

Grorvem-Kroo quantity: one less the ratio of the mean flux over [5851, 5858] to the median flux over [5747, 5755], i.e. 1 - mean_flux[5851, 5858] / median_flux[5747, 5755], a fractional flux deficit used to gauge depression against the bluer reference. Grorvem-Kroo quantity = 0.08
